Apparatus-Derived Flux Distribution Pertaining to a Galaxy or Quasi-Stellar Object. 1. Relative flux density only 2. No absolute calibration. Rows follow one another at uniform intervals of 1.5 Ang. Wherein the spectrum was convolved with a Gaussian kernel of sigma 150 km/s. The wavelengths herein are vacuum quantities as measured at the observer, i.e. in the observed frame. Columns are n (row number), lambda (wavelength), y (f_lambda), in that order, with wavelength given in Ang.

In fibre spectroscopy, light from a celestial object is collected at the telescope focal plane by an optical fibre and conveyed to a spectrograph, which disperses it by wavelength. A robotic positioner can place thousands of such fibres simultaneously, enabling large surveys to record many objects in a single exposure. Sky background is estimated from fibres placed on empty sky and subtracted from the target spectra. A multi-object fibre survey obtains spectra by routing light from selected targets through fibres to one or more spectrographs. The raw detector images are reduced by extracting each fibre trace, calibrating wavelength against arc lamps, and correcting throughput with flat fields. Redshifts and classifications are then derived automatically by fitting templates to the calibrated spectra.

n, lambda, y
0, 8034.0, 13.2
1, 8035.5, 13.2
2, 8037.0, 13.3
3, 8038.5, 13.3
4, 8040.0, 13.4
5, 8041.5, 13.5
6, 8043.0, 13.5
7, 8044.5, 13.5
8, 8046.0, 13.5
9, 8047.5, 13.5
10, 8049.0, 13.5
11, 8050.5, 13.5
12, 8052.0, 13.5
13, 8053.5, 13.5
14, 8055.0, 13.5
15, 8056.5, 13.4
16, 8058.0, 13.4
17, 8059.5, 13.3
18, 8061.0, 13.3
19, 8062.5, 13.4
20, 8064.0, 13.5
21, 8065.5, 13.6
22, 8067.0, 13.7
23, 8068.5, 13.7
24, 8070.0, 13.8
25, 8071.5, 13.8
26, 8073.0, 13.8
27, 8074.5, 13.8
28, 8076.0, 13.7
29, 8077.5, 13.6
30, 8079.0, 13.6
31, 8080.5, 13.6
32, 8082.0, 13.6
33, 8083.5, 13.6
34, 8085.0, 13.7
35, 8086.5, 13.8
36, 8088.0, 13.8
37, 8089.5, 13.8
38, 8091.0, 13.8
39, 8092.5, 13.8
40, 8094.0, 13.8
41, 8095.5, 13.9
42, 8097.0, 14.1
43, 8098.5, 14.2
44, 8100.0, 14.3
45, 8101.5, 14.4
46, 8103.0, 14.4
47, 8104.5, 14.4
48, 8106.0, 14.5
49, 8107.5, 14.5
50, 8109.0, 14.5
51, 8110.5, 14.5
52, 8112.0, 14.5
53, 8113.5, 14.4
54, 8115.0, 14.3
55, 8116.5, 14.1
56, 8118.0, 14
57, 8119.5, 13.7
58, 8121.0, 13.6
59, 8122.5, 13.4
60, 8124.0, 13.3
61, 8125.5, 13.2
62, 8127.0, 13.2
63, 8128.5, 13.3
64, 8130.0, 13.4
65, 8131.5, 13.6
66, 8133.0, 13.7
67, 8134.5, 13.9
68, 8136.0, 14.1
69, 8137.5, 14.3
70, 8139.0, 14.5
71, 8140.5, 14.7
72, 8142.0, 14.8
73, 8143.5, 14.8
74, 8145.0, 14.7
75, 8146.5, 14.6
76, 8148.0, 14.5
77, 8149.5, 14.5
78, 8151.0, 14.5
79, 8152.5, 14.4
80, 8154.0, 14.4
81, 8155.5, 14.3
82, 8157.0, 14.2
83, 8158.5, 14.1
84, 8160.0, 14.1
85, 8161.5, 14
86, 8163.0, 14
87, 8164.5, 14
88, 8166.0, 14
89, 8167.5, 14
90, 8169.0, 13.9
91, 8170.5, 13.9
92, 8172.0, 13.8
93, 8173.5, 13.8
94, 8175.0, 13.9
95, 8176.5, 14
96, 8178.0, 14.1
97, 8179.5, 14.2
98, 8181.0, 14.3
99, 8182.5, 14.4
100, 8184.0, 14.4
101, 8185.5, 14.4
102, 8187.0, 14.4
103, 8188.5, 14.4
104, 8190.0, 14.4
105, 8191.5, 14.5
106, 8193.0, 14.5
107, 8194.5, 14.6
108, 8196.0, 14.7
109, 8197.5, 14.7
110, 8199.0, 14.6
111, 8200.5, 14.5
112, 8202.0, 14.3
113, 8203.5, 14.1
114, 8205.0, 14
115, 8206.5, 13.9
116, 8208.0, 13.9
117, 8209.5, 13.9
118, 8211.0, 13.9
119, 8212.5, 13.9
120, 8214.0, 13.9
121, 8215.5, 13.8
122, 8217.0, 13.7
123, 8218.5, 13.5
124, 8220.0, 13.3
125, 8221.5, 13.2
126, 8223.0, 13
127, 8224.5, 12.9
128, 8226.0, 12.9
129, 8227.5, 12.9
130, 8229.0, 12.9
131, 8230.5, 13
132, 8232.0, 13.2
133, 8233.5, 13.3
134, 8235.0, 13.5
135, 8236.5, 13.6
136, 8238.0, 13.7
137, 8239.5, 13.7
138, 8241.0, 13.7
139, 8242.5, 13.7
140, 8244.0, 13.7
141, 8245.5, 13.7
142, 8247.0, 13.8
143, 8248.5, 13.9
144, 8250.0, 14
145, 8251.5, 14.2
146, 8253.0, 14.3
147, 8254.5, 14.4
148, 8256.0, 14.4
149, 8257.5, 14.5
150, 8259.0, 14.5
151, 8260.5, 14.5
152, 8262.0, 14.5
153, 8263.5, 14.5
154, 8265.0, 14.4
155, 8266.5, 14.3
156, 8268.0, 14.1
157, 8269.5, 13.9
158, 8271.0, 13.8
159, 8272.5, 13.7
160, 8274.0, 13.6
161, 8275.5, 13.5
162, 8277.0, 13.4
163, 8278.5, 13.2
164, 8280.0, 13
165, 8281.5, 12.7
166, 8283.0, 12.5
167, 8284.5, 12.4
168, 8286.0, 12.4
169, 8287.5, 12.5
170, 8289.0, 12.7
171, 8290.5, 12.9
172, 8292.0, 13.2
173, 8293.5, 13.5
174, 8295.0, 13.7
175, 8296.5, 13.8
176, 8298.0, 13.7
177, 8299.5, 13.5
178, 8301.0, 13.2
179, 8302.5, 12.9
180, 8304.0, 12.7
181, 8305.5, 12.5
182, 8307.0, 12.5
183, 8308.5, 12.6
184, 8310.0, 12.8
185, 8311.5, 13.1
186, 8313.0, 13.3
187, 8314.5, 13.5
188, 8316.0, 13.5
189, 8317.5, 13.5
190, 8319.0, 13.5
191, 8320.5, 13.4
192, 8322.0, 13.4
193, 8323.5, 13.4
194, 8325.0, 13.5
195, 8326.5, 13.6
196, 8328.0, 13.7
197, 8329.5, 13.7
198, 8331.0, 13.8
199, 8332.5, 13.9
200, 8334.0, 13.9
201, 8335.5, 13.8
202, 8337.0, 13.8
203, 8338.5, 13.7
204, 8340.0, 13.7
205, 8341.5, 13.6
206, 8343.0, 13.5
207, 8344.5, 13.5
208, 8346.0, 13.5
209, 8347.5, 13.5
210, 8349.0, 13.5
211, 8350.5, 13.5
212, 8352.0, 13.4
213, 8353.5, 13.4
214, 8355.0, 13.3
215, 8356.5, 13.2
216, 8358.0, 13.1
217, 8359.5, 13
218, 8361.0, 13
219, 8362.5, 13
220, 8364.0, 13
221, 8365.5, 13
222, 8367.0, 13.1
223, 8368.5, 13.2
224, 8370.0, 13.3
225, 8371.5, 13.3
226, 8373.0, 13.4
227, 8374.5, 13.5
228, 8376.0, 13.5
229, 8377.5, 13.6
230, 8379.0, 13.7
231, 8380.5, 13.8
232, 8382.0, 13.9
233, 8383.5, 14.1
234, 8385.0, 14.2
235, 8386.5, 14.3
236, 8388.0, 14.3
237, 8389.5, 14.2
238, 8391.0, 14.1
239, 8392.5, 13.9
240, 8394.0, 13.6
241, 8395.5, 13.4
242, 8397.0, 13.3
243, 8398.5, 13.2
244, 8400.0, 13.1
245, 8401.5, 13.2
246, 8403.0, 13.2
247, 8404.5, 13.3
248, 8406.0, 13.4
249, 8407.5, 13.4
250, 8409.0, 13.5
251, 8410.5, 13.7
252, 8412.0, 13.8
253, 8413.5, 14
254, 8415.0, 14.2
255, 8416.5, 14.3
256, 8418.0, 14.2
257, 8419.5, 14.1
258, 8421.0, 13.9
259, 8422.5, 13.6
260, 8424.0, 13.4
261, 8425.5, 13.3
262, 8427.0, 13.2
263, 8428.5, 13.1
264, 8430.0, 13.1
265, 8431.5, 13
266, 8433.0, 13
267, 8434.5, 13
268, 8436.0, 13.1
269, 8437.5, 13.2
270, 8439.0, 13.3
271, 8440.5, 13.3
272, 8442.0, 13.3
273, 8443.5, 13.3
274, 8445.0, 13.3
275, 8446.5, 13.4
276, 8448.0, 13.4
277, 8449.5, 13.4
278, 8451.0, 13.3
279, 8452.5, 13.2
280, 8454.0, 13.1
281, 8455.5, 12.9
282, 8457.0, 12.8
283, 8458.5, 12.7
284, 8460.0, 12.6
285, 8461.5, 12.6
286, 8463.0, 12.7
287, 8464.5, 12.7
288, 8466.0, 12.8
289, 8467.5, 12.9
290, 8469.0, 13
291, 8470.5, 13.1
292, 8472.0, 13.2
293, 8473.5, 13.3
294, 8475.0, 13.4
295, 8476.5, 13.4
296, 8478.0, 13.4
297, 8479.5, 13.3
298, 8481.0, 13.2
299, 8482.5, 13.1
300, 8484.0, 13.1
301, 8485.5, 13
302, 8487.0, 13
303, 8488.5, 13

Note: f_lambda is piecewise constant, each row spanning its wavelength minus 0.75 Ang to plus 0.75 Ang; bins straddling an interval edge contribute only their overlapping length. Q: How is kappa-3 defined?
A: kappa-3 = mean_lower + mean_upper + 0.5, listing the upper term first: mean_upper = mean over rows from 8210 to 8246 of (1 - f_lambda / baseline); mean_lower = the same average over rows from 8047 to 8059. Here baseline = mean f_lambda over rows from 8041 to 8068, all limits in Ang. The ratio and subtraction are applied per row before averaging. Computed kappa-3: 0.503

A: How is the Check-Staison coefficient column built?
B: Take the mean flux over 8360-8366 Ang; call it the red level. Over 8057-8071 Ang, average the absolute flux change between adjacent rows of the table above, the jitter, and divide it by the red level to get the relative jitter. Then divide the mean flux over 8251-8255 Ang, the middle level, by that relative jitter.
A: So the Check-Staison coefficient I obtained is 2479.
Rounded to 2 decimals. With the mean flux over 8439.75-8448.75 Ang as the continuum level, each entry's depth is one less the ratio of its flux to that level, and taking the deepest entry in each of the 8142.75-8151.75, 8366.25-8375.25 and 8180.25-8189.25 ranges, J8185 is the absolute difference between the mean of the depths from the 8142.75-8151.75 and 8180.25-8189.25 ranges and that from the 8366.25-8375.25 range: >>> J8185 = 0.10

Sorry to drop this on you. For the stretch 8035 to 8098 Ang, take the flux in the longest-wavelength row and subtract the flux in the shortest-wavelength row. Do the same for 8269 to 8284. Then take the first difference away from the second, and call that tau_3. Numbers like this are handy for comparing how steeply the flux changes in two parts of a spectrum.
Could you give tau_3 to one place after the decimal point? -2.3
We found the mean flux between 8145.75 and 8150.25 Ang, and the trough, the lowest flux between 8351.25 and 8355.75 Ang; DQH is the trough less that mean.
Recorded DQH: -1.2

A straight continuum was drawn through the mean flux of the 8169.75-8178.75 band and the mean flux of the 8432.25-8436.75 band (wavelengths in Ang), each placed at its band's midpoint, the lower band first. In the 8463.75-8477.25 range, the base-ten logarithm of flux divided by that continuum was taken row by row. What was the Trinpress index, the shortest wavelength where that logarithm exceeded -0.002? 8467.5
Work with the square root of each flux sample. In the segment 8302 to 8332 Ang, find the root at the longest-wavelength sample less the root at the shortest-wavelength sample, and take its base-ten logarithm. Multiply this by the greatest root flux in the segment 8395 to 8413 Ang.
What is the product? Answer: -3.4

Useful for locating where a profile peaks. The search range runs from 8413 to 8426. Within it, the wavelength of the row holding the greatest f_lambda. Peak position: 8416.5 Ang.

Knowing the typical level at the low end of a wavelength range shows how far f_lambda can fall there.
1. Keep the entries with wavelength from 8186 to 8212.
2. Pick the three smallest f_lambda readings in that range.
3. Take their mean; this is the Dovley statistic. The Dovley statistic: 13.9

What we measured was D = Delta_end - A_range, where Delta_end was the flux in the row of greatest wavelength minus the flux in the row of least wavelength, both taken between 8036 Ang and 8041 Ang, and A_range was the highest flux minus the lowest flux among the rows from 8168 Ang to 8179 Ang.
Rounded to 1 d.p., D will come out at -0.2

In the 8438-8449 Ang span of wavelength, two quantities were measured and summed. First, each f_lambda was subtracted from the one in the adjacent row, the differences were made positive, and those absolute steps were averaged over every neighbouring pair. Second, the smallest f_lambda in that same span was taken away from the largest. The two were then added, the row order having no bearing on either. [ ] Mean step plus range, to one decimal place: 0.1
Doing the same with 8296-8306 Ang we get 1.5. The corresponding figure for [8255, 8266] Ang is 0.1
